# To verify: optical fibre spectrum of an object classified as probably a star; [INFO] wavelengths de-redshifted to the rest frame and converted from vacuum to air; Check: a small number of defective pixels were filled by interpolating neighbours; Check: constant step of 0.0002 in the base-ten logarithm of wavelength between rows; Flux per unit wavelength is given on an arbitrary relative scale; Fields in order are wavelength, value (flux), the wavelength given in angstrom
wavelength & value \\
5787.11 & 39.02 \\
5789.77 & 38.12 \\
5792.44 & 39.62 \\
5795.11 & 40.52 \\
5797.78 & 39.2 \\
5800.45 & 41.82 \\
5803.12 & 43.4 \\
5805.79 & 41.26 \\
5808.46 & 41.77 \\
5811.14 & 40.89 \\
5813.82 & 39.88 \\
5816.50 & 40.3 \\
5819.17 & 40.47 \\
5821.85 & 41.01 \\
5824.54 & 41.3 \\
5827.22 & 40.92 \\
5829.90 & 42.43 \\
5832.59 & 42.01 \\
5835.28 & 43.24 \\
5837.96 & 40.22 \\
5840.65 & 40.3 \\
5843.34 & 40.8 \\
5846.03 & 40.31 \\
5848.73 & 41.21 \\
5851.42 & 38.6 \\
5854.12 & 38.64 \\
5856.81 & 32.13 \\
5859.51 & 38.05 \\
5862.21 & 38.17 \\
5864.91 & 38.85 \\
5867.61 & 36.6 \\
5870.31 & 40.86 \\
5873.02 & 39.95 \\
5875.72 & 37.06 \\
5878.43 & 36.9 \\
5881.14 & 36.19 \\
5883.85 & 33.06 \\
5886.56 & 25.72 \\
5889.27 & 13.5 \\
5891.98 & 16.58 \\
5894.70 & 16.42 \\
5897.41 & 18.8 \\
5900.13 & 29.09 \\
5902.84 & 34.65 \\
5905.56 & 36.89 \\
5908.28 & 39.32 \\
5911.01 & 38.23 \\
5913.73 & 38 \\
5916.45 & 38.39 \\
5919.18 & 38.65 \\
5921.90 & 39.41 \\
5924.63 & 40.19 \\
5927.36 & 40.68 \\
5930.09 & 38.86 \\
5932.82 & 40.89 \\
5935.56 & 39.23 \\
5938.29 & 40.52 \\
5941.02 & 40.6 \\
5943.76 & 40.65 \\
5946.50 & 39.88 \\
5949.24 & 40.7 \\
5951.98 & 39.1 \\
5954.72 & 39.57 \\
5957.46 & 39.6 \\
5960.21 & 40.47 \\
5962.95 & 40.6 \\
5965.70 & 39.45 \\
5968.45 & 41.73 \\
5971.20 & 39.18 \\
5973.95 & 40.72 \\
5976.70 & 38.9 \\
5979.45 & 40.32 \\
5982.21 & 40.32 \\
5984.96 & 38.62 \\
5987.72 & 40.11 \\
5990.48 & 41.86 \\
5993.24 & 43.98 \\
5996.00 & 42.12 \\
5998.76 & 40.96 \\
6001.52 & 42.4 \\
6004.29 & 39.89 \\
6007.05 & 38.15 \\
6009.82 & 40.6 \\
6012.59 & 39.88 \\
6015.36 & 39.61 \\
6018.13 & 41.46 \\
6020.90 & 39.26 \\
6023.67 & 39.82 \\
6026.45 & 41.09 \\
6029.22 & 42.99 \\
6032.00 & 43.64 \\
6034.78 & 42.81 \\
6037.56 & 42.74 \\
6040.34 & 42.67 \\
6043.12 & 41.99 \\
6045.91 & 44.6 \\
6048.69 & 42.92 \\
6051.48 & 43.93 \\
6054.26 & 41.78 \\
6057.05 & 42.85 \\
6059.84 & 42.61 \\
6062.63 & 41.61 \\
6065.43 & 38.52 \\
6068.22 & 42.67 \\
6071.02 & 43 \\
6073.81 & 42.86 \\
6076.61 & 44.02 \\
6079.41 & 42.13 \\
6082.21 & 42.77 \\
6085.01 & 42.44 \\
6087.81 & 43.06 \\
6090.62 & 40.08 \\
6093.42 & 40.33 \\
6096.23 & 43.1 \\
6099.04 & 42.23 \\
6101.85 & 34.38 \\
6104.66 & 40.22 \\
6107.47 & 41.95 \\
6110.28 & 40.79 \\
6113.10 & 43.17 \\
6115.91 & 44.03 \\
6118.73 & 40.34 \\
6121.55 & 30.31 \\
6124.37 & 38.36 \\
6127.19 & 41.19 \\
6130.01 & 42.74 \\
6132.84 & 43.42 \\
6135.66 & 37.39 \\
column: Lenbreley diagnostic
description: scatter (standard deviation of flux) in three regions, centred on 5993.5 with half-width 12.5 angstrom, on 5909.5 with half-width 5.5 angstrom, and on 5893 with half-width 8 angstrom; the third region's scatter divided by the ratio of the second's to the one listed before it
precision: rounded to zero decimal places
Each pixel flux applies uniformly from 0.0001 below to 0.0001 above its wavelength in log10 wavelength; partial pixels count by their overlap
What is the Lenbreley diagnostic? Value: 10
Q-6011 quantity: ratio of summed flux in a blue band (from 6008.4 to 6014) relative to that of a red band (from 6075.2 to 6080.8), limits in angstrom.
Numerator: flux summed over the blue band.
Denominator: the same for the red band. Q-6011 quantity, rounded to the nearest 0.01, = 0.93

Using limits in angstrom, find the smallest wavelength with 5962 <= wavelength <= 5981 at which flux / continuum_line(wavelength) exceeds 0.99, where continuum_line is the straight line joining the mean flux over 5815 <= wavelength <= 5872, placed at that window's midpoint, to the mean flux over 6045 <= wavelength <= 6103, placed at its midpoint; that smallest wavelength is 5962.95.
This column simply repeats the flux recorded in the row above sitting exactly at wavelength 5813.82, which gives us 39.88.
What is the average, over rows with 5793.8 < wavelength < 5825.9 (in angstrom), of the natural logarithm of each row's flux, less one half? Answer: 3.21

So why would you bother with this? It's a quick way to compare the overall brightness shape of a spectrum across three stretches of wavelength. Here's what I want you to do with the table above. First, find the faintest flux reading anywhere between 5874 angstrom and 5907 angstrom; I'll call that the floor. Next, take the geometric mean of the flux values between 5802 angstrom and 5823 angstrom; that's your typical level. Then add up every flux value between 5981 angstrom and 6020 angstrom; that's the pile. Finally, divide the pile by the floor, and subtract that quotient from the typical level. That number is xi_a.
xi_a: -1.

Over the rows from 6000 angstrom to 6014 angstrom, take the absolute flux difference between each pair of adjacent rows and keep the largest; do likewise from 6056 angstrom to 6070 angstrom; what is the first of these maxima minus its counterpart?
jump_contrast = -1.6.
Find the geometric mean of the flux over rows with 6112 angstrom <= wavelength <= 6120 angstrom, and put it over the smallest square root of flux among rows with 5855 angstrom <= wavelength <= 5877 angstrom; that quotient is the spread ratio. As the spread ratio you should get 7.5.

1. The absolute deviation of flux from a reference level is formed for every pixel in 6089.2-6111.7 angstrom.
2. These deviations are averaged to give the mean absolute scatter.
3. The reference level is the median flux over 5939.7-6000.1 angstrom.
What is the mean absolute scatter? 1.6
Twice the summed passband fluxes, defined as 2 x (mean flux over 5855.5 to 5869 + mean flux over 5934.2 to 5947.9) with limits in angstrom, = 154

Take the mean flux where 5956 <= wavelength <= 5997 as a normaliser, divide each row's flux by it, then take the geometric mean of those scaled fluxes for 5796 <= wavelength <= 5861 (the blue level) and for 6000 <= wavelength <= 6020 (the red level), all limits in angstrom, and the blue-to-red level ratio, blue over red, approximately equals 1.00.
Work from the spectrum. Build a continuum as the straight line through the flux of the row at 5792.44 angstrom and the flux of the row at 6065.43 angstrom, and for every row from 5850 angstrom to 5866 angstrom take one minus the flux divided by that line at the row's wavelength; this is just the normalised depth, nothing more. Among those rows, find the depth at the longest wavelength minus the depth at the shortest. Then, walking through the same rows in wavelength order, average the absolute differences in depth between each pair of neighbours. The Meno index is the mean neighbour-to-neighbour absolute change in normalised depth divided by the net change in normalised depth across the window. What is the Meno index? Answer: -8.8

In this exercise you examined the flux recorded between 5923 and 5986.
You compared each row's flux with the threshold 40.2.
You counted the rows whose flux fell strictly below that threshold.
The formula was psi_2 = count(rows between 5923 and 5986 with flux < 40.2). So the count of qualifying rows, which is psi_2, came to 11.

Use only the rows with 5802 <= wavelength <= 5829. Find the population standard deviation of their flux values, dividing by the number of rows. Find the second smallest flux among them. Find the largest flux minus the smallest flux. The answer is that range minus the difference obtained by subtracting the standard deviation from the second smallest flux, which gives -35.9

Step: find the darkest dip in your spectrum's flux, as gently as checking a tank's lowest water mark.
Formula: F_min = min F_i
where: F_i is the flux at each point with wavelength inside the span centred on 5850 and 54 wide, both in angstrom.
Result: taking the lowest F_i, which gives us 32.13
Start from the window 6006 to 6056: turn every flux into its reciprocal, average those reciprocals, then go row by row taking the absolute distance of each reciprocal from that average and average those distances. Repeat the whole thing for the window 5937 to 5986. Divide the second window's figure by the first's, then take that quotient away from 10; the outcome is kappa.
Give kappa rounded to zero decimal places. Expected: 10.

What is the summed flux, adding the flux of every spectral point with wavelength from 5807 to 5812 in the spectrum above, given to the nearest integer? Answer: 83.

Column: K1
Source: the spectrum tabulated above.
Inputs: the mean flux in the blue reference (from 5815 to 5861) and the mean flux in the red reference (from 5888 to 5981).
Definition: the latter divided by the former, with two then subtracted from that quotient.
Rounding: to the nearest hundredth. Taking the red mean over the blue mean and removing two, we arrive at -1.09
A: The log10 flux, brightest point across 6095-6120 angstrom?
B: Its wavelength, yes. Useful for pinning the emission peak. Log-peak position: 6115.91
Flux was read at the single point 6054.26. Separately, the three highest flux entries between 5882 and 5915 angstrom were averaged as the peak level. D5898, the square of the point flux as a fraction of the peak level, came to 1.18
